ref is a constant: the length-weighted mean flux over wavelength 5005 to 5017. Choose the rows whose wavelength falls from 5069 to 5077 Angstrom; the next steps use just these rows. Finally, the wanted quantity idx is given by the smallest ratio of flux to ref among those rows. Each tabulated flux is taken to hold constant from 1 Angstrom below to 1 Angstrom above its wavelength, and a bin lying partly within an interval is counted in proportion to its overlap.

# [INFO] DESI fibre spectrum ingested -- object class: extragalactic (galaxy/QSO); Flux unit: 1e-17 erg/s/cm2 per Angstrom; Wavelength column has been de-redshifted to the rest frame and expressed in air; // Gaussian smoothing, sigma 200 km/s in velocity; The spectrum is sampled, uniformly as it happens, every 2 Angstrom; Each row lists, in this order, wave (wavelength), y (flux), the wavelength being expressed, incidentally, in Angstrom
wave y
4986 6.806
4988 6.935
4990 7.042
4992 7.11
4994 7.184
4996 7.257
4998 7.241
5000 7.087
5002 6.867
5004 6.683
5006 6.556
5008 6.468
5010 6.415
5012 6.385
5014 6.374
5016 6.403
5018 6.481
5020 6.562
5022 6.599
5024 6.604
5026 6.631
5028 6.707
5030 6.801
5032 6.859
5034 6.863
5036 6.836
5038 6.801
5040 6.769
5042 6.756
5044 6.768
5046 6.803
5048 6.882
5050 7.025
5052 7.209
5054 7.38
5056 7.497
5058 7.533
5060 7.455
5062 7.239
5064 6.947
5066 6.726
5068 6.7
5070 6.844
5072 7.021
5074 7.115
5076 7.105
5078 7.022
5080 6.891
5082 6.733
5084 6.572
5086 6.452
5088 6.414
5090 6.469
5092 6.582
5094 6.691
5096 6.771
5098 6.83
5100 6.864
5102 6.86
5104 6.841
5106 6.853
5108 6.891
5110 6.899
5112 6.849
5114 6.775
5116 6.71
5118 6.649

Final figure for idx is 1.06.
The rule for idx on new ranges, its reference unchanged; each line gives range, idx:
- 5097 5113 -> 1.06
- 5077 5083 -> 1.05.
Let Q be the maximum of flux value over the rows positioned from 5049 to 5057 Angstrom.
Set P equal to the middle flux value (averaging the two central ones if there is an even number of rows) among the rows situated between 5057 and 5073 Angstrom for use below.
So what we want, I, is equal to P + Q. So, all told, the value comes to 14.5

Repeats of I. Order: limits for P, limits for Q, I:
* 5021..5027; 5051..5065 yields 14.1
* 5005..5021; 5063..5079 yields 13.6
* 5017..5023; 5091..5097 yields 13.3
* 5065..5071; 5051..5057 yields 14.2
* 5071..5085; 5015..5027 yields 13.7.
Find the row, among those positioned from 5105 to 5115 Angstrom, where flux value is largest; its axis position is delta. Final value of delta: 5110 Angstrom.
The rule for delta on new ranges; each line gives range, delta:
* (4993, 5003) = 4996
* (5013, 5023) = 5022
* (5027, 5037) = 5034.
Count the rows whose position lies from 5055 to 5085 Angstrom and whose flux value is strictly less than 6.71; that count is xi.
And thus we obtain 2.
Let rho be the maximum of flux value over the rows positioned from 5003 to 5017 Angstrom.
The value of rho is 6.683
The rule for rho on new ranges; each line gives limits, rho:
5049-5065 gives 7.533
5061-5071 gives 7.239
